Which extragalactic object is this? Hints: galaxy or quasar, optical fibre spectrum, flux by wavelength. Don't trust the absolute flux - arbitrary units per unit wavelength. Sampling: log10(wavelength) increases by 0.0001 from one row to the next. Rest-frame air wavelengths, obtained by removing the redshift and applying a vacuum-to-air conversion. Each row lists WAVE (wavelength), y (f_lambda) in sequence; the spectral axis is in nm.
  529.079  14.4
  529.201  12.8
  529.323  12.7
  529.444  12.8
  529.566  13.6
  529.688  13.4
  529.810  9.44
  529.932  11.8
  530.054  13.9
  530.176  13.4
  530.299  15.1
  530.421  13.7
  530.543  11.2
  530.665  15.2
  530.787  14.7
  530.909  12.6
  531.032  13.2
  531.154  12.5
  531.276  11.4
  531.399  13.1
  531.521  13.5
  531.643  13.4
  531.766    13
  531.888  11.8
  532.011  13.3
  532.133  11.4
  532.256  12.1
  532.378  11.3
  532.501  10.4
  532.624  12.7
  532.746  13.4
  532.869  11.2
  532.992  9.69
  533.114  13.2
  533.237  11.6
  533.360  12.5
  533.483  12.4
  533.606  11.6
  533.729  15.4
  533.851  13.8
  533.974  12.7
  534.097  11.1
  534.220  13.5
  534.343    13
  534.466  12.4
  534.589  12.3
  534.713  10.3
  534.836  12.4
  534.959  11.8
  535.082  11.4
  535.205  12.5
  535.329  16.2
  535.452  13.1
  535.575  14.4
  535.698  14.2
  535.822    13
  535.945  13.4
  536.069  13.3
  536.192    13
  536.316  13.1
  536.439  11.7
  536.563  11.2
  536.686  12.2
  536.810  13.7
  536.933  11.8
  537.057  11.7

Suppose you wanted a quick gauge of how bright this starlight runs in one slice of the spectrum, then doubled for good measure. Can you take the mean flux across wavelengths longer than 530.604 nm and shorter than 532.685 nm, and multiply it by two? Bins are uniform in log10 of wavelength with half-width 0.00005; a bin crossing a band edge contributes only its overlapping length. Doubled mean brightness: 25.4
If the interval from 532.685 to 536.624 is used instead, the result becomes 25.3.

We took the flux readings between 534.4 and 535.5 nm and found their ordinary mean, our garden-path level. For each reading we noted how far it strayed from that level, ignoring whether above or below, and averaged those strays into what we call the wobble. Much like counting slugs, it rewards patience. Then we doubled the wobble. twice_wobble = 1.9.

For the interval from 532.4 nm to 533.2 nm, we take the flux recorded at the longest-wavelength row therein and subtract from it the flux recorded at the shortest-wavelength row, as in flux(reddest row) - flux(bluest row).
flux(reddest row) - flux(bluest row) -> 2.8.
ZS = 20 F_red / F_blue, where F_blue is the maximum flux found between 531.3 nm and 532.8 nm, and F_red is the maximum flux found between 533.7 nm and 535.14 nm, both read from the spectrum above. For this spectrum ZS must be 22.8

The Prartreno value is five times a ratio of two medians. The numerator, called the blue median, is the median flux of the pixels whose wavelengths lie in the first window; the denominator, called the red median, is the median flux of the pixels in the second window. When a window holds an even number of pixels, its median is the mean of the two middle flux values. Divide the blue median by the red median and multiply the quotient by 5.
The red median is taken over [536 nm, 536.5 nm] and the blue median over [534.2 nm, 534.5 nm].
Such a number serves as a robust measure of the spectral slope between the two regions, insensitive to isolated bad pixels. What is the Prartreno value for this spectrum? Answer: 5.0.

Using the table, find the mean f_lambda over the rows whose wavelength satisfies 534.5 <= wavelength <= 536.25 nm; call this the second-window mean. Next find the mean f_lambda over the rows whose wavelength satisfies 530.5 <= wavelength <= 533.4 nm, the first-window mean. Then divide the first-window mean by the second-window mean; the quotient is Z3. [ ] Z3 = 0.96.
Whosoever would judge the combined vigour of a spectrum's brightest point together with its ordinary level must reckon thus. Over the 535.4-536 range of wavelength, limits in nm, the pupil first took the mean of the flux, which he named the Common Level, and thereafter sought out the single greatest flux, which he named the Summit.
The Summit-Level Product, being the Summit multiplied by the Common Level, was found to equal 196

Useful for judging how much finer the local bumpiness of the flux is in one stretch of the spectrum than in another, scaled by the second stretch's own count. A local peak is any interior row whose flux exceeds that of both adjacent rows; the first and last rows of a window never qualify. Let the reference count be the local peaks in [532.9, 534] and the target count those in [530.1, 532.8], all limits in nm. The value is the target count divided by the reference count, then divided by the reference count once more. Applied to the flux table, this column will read 0.7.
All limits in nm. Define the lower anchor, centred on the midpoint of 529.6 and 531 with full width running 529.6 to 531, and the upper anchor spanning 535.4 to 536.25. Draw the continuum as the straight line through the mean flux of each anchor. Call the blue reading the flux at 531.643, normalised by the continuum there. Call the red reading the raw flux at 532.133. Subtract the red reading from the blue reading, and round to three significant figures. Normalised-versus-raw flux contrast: -10.4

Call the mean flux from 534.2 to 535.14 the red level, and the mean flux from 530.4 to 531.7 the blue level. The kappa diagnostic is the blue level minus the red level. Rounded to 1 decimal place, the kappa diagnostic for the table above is 1.0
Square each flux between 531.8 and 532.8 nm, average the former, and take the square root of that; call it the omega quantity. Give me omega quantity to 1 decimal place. 12.1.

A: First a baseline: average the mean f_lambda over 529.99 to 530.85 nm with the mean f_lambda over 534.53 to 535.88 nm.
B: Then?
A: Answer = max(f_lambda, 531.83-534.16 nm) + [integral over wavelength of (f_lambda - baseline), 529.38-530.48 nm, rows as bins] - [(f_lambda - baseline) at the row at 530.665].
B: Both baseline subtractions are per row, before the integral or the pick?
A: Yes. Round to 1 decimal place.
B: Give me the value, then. 13.2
